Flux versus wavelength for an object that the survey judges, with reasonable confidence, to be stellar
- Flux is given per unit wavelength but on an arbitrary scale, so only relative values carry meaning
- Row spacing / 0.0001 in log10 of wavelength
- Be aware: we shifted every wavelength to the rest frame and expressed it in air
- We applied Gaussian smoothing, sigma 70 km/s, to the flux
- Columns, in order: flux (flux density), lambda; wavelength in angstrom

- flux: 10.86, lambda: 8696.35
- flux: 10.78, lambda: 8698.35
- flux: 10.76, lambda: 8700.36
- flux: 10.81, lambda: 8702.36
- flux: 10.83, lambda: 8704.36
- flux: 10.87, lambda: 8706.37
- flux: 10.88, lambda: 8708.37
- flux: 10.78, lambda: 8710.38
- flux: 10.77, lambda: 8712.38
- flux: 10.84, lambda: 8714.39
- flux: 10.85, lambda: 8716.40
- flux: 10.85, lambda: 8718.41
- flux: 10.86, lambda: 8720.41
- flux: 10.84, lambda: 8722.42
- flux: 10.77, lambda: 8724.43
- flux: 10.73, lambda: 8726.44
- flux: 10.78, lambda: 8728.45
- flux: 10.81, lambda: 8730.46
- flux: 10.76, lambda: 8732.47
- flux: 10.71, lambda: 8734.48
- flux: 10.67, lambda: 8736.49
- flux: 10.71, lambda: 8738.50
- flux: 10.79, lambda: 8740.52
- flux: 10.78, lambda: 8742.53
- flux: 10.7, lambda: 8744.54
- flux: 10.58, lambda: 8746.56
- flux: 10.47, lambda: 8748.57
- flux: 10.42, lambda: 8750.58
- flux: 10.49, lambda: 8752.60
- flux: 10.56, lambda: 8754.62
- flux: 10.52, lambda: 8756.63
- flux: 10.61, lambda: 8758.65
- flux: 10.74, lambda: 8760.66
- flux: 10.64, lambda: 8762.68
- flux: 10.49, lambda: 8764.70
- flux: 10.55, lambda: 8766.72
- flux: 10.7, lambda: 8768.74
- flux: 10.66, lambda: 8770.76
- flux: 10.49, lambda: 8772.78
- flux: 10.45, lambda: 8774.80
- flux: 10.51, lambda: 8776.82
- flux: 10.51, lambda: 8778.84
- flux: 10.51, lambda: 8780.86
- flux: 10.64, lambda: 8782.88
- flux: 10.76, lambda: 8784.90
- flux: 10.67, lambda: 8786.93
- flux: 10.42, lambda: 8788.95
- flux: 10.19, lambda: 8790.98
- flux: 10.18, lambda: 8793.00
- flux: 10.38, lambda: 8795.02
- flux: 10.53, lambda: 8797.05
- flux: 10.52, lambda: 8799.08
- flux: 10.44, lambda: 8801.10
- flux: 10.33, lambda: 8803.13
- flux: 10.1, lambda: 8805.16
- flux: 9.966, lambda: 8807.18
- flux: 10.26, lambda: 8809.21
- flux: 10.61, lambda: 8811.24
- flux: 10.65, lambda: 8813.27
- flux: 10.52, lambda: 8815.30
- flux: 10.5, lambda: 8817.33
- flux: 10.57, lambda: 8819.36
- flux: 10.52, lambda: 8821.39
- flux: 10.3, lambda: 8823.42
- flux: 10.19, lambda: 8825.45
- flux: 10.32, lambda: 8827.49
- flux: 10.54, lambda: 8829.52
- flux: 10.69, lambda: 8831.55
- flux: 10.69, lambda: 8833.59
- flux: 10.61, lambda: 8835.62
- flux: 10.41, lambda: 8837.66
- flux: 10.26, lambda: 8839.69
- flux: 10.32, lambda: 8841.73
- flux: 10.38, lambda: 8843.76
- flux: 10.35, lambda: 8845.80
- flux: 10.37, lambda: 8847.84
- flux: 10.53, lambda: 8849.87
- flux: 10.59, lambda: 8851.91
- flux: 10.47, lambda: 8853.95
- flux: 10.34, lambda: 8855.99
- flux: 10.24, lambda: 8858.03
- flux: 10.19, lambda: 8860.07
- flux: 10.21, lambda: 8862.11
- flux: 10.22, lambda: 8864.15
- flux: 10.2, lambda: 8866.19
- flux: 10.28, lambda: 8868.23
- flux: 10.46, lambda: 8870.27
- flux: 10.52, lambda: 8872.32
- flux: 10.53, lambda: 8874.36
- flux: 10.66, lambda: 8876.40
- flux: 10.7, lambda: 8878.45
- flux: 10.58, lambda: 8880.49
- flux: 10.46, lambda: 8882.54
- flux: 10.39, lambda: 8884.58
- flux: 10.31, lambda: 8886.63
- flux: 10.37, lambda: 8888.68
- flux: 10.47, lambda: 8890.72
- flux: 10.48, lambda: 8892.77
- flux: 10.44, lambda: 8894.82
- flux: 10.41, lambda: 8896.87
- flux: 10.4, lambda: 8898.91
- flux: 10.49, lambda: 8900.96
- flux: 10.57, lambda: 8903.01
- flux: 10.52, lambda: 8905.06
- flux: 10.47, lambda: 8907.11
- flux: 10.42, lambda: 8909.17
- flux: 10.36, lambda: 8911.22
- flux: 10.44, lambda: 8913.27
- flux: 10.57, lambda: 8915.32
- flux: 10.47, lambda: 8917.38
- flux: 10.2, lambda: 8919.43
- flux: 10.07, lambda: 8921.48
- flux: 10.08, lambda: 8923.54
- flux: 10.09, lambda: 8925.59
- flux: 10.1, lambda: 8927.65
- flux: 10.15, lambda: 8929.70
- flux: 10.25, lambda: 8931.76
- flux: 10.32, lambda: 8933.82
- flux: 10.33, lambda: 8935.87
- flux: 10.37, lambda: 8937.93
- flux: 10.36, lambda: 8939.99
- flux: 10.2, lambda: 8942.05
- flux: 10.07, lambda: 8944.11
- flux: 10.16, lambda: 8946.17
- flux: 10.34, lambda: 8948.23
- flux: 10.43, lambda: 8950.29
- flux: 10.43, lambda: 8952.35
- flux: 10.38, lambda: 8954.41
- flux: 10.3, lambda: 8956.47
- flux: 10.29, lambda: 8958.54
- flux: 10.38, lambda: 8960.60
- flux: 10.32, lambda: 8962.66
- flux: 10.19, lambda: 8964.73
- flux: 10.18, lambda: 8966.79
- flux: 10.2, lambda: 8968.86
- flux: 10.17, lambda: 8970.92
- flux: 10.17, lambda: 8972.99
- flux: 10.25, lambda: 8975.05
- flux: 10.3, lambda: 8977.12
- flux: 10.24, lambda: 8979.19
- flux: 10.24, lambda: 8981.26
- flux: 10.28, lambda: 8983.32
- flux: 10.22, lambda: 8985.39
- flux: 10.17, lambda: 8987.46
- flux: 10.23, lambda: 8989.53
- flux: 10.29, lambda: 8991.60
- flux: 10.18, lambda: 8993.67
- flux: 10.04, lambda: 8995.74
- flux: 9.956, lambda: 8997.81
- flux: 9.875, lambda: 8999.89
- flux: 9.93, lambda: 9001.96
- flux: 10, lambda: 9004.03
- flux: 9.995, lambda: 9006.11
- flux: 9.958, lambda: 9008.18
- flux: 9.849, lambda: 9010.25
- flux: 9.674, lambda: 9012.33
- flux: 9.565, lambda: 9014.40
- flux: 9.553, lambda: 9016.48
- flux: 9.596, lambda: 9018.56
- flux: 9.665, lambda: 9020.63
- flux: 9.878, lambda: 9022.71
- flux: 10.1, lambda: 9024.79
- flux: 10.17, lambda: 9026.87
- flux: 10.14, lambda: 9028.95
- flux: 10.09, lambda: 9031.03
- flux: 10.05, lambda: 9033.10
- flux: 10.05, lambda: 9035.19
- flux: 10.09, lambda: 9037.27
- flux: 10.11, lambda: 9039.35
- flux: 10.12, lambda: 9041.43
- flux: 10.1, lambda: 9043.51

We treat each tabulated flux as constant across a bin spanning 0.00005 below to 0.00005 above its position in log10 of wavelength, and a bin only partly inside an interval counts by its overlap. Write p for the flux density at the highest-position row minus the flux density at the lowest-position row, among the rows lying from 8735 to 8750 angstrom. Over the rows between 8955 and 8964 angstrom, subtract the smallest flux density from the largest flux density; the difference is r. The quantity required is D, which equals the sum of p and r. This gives -0.11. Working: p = -0.20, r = 0.09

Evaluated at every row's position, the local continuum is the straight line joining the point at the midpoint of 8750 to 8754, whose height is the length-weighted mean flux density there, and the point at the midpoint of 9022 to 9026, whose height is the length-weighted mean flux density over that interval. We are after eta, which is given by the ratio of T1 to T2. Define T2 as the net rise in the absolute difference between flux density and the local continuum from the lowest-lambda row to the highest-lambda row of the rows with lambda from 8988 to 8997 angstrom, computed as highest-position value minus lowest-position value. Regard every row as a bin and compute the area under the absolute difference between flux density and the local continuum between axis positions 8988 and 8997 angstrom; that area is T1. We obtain -7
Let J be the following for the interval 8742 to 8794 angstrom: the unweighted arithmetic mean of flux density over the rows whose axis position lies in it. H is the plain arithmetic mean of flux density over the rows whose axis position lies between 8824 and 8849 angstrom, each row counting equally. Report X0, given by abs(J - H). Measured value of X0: 0.12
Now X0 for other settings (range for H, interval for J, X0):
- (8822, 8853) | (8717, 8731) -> 0.37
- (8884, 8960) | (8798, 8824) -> 0.07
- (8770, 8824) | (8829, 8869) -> 0.06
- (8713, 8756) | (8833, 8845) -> 0.27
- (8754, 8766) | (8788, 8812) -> 0.27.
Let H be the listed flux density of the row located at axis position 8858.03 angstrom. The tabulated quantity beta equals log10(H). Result 1.01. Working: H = 10.24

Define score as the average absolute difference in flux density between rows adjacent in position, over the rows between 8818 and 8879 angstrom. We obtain 0.091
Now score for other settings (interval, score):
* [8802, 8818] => 0.171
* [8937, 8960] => 0.080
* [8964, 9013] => 0.060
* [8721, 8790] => 0.078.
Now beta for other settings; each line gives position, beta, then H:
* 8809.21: 1.01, 10.26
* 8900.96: 1.02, 10.49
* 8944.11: 1.00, 10.07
